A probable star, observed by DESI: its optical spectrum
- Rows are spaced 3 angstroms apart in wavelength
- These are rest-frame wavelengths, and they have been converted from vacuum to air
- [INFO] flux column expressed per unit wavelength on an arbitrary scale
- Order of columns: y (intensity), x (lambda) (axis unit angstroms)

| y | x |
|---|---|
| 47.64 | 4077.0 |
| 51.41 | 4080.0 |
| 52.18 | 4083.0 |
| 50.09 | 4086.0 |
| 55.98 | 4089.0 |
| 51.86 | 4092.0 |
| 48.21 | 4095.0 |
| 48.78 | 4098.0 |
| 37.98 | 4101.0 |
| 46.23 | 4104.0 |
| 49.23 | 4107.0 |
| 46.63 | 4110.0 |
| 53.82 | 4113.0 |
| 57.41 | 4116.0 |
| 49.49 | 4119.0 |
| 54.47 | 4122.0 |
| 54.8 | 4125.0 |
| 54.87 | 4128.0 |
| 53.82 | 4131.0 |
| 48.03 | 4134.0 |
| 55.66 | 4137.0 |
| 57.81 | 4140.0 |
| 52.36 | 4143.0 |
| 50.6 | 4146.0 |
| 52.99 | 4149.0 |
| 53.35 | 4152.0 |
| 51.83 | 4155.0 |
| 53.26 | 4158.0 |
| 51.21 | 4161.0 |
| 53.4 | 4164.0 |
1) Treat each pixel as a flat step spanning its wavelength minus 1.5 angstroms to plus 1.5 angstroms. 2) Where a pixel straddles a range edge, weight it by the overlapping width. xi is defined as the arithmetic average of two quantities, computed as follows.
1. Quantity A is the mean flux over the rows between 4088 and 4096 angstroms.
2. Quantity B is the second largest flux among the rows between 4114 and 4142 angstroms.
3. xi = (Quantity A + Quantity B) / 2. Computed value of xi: 54.7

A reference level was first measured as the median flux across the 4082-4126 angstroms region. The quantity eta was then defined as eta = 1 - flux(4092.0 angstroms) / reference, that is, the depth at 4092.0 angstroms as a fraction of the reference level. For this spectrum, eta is -0.04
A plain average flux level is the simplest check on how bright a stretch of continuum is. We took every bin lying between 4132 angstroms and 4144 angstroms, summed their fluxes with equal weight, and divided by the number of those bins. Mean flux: 53.5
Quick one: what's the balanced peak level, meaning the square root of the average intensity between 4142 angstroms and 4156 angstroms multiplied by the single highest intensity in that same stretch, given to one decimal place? 52.8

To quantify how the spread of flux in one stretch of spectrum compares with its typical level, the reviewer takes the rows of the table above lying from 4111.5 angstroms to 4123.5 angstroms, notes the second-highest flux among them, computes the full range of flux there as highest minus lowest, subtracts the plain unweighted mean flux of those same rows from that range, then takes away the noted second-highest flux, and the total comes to -100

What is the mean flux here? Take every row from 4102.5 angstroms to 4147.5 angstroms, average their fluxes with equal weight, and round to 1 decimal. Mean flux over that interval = 52.3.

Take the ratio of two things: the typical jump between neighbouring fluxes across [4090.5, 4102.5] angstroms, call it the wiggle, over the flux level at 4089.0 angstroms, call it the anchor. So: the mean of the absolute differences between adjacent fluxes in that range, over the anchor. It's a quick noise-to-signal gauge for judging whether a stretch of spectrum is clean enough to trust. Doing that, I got 0.089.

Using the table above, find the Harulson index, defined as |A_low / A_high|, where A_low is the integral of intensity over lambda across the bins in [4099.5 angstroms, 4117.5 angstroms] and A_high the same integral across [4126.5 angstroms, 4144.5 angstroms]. 0.90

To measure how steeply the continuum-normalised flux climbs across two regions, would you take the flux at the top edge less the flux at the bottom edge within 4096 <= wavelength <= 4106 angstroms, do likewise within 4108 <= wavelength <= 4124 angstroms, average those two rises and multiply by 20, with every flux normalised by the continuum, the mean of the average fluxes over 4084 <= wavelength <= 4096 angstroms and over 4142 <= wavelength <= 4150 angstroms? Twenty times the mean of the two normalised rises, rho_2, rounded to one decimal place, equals 1.0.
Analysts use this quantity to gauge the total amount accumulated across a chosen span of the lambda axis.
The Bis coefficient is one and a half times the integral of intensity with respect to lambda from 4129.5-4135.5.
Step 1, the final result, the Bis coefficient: 458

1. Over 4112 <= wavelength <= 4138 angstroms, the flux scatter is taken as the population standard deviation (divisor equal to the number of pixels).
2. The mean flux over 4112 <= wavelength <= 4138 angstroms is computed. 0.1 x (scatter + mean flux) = 5.64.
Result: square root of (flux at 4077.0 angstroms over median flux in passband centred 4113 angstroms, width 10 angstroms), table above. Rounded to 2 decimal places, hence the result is 0.94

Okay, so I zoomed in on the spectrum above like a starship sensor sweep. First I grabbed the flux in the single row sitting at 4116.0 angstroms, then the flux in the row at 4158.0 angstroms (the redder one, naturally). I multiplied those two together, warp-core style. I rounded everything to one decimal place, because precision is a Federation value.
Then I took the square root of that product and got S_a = 55.3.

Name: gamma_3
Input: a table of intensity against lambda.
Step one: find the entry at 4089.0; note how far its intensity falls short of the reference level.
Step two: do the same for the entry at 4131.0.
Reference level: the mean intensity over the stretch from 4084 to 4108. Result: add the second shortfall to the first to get -13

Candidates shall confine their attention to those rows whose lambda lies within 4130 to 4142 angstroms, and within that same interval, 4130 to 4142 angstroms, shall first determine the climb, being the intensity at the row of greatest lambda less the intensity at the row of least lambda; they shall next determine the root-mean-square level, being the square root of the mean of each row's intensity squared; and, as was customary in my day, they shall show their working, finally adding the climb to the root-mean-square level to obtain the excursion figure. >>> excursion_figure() 58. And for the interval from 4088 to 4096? 44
